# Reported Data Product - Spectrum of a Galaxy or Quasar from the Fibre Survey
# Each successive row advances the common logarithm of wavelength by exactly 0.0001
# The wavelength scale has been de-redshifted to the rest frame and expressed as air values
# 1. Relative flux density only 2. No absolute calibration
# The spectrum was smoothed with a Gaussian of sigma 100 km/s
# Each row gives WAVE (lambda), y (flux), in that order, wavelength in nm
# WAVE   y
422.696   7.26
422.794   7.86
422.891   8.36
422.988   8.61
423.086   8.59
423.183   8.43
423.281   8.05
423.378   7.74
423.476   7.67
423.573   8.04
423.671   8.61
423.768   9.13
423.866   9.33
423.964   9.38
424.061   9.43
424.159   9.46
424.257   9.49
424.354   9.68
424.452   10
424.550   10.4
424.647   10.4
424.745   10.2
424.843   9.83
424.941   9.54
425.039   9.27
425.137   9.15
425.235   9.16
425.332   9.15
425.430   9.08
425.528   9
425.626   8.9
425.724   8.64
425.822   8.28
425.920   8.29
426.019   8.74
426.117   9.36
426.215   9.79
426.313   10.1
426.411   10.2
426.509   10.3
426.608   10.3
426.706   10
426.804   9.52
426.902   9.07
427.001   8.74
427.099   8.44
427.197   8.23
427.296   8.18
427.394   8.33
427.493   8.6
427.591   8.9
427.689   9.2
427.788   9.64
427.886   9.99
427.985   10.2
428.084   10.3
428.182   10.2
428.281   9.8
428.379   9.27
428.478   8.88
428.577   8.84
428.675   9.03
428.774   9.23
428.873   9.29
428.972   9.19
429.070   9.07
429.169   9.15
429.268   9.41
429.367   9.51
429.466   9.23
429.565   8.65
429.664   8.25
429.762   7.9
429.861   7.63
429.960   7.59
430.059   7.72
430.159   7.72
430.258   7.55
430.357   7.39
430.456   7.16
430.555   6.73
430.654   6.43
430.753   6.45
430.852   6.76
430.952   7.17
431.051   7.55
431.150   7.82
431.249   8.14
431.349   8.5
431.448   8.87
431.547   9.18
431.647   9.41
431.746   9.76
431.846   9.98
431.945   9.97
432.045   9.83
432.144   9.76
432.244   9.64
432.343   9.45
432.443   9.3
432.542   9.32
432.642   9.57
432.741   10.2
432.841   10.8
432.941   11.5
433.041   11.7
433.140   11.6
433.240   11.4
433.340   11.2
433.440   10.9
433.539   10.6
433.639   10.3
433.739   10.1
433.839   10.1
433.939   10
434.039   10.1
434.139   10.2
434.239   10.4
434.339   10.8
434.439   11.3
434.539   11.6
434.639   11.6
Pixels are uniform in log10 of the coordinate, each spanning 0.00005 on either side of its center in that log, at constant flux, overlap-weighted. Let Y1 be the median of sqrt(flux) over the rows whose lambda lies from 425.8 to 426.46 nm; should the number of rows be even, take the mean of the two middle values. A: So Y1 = 3.06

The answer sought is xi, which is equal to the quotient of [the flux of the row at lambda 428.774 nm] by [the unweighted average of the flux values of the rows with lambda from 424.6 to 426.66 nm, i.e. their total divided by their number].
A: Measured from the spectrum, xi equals 0.98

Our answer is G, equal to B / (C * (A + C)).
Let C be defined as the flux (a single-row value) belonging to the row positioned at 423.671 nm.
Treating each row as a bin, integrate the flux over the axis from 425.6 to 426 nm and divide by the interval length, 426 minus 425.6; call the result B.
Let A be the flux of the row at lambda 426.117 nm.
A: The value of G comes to 0.055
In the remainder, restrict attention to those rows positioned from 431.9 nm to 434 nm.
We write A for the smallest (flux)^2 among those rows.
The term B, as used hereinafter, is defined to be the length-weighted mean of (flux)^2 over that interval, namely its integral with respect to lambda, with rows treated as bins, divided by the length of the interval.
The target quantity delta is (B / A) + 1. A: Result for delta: 2.24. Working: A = 86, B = 108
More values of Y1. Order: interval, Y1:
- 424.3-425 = 3.16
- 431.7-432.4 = 3.12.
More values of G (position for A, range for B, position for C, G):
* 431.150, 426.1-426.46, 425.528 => 0.066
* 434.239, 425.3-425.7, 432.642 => 0.047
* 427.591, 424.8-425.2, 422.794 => 0.072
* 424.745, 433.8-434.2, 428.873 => 0.056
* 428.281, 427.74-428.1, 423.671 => 0.063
